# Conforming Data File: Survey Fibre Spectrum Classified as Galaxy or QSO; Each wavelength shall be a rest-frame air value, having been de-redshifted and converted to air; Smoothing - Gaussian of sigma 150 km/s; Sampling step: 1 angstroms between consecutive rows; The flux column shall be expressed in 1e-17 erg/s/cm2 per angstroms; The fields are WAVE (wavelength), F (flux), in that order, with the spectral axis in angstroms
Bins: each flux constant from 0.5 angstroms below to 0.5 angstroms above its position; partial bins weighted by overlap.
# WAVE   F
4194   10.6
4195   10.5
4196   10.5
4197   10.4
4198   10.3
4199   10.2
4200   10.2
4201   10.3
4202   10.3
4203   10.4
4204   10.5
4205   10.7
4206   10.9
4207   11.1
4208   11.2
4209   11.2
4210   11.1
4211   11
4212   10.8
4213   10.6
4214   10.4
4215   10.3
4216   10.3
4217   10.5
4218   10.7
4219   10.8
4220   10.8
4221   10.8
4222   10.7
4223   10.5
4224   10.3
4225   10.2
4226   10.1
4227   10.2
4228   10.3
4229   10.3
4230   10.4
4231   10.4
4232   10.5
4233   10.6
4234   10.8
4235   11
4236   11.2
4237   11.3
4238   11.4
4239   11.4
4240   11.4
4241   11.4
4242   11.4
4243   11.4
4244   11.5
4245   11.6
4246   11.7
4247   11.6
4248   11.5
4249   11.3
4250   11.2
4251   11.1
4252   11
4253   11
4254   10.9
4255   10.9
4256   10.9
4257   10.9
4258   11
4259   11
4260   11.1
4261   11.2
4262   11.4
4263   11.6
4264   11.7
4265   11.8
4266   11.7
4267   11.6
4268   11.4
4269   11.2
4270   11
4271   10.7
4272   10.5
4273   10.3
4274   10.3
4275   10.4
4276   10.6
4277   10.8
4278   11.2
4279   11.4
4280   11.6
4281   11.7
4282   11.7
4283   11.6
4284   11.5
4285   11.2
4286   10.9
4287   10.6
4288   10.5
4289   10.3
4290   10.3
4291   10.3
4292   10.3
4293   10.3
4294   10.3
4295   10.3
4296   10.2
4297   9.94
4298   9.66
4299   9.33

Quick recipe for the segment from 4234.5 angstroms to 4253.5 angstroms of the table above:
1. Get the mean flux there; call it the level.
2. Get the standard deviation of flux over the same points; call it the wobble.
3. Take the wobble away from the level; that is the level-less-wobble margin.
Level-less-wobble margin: 11.1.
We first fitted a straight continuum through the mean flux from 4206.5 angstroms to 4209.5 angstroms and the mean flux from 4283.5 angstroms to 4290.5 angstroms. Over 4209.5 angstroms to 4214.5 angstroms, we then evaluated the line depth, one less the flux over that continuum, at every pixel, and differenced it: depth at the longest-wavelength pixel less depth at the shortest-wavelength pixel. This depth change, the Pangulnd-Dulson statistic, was 0.06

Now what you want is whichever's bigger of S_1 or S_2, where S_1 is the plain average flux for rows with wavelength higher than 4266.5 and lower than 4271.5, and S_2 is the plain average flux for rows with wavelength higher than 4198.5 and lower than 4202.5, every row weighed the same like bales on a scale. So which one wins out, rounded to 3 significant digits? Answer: 11.2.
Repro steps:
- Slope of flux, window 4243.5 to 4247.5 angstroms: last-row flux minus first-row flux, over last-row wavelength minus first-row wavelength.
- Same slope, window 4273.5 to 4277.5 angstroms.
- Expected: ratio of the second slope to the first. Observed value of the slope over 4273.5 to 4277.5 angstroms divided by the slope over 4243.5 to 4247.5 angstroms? 5.0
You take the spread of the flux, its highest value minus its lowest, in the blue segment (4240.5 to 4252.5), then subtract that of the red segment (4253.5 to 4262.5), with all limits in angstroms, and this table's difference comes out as 0.2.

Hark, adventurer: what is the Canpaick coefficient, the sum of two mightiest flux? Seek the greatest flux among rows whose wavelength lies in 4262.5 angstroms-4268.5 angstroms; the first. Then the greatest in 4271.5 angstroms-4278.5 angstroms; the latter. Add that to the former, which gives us 23.0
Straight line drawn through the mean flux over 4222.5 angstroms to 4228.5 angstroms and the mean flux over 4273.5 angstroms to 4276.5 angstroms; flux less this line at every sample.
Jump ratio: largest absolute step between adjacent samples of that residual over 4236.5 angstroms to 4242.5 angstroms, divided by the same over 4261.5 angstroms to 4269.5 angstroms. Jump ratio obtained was 0.5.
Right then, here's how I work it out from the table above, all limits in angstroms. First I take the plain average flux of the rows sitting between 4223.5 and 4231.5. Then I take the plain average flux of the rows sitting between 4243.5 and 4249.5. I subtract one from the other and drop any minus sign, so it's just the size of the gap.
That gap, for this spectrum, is 1.3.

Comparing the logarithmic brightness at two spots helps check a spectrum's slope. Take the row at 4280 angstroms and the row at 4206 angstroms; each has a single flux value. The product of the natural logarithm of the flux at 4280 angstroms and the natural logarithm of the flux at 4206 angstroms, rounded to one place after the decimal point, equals 5.9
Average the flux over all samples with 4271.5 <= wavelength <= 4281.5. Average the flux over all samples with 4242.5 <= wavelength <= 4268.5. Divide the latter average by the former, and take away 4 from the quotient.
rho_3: -2.96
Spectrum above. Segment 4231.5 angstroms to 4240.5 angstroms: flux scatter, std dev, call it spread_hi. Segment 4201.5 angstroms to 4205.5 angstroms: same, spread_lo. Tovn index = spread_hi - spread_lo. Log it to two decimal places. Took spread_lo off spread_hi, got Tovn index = 0.19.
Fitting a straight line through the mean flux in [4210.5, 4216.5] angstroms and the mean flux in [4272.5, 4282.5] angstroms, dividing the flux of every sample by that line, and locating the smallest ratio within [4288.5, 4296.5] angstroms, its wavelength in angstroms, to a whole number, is 4296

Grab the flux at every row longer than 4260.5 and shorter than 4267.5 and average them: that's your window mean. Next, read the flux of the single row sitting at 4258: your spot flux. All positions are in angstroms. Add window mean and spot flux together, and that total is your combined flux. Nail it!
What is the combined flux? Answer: 22.6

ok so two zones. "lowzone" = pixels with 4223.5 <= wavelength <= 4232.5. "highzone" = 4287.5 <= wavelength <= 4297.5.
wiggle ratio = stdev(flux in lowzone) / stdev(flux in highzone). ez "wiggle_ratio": 0.88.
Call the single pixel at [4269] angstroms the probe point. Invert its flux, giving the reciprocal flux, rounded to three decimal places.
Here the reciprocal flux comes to 0.089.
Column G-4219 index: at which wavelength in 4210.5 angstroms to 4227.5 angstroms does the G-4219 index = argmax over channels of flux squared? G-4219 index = 4211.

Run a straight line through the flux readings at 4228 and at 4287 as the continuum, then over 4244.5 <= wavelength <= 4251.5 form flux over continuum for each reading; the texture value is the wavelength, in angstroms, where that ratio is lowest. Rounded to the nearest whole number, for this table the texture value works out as 4251 angstroms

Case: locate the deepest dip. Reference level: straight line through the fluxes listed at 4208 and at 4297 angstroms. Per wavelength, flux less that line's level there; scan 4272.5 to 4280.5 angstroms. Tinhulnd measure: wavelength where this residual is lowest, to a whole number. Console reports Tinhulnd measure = 4273 angstroms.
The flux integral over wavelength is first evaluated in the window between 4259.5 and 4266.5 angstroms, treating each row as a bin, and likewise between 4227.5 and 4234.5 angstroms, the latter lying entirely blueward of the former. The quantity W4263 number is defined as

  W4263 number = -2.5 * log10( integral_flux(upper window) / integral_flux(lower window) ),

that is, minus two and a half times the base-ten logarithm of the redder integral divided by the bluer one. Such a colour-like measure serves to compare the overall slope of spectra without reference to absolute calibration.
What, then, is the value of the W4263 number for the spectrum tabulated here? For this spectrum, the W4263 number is -0.10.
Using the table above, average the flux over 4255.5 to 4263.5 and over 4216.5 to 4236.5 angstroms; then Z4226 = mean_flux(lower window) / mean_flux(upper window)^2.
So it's 0.085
